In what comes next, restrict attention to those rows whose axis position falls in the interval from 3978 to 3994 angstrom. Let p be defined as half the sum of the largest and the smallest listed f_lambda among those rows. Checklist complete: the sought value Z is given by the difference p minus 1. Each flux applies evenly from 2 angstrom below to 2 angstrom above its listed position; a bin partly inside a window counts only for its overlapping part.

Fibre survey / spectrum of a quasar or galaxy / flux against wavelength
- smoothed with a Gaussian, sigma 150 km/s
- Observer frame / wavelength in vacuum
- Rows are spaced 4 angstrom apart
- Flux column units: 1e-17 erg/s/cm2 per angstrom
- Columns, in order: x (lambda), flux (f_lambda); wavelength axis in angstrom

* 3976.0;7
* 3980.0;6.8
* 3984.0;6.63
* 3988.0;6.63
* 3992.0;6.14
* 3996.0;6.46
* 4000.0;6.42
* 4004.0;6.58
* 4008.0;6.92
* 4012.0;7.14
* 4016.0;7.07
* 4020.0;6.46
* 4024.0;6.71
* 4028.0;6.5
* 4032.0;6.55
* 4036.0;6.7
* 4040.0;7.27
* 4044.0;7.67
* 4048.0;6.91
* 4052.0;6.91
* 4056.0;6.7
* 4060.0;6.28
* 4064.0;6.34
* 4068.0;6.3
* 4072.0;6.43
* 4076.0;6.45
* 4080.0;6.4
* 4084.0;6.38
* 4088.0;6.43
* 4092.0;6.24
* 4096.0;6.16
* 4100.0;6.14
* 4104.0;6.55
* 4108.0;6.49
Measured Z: 5.47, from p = 6.47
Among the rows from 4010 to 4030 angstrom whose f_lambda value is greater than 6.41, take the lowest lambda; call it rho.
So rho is 4012.0 angstrom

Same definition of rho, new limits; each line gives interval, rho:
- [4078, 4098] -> 4088.0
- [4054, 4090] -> 4056.0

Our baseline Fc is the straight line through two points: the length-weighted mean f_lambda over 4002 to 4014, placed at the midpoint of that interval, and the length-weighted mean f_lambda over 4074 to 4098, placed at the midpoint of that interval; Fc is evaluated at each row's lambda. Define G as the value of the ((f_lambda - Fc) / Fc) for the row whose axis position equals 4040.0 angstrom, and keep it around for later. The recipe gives 0.092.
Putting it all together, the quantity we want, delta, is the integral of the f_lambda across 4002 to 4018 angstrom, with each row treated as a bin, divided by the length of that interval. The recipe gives 6.93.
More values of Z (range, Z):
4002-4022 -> 5.80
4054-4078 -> 5.49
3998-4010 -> 5.67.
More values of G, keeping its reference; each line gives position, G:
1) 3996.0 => -0.072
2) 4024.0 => -0.009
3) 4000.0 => -0.074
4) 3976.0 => -0.014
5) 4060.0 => -0.037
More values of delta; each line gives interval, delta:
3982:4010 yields 6.54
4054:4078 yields 6.42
